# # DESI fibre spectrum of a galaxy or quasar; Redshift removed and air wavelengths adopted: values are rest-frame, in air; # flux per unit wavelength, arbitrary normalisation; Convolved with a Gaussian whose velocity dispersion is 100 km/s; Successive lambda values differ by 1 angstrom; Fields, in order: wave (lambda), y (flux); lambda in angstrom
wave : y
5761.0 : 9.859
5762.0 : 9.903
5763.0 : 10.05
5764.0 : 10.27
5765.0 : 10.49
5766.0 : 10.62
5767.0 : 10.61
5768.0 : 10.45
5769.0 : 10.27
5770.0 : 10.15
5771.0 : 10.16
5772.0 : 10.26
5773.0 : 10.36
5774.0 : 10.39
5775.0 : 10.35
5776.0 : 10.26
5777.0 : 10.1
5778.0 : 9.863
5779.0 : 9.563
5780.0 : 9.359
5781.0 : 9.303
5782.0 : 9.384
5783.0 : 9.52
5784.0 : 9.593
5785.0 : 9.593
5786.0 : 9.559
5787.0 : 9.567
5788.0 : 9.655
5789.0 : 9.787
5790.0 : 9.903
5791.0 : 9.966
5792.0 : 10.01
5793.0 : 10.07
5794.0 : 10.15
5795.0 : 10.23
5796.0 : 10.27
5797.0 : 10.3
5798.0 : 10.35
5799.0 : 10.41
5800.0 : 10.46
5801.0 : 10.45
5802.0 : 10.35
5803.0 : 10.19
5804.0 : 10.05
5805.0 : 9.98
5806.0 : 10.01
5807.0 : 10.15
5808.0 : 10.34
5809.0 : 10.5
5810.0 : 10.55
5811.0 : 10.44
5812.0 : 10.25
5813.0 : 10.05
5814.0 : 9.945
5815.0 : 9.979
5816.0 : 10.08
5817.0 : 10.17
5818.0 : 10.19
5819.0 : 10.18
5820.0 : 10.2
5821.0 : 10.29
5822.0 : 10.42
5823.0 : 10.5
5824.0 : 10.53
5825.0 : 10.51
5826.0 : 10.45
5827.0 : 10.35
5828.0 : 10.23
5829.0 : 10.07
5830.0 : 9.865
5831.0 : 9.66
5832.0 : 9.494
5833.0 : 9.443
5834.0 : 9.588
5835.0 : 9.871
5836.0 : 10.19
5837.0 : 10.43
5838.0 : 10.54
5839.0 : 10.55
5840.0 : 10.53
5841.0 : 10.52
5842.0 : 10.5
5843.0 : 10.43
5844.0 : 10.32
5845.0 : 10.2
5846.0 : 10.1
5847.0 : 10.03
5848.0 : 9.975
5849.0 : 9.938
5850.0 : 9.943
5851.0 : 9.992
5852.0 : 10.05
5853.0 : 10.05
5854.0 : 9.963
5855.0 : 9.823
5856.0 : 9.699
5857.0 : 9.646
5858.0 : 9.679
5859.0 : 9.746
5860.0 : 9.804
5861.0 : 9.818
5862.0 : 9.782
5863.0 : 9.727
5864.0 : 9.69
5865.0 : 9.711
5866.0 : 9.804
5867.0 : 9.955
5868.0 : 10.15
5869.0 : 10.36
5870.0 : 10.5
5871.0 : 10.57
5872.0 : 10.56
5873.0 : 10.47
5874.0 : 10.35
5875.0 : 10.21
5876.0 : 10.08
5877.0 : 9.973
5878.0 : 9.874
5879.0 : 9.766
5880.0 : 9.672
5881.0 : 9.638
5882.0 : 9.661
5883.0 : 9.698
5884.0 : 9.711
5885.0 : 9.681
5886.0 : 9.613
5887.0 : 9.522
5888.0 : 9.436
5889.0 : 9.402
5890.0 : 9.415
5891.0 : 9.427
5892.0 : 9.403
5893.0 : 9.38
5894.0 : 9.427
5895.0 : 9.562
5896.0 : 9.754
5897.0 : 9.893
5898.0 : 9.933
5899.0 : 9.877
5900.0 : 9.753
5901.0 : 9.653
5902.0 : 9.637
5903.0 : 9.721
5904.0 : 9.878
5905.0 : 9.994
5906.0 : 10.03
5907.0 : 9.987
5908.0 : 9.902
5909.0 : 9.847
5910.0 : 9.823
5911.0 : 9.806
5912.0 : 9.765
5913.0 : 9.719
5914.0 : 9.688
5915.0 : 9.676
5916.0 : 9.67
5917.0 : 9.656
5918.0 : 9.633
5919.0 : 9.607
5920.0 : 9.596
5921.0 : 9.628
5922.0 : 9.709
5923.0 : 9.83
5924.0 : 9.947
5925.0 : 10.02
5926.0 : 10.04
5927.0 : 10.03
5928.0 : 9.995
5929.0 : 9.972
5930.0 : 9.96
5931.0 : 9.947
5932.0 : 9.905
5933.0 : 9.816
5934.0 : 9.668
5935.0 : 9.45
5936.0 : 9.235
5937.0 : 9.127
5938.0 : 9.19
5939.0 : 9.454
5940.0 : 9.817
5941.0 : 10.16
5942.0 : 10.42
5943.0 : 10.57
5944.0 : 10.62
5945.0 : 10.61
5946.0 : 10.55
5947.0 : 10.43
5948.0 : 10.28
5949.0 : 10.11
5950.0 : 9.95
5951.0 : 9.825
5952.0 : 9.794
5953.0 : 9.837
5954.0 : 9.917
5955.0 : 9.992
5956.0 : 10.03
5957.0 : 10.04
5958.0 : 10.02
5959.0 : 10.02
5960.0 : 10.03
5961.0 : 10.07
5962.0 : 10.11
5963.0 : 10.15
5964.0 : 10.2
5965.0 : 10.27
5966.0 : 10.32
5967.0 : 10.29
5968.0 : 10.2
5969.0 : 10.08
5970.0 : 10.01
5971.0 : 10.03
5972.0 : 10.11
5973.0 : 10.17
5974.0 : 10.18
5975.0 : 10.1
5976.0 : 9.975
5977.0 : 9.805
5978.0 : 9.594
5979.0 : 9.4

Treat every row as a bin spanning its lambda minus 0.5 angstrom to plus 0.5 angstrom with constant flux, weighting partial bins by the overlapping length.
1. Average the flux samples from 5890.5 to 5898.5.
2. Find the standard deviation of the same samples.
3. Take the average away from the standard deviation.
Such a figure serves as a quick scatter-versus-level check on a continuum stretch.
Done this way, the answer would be -9.4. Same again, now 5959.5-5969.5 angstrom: -10.1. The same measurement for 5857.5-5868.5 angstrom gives -9.7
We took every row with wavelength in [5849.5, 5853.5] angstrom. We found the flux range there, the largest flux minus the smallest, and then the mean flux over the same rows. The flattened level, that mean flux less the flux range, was 9.9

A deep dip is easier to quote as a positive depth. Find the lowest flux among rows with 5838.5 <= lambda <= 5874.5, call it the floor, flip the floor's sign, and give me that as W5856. -9.65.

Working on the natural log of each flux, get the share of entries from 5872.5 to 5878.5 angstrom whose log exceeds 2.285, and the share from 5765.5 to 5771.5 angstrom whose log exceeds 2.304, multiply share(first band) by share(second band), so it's 1.00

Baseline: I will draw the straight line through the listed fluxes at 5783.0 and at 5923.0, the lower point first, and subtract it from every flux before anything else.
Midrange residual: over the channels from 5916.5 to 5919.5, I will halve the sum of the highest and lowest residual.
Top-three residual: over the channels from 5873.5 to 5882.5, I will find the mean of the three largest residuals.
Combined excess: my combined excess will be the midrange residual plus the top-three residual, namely 0.3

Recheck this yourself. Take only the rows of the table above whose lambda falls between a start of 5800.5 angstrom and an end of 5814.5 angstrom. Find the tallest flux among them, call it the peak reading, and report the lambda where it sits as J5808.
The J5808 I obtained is 5810.0 angstrom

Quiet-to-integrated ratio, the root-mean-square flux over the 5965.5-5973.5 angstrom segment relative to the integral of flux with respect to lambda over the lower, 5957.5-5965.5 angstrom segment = 0.126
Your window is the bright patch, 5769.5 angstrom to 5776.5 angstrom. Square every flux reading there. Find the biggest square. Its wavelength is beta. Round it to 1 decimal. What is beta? 5774.0 angstrom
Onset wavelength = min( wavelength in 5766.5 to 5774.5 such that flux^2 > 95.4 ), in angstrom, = 5767.0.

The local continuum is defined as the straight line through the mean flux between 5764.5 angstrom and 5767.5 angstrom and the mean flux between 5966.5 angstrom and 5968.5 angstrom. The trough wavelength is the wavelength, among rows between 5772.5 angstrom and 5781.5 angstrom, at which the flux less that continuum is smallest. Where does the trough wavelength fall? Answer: 5781.0 angstrom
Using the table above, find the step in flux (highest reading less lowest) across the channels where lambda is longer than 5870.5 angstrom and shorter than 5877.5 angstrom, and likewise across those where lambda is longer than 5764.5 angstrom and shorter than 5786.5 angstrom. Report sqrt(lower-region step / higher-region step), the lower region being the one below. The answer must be 1.5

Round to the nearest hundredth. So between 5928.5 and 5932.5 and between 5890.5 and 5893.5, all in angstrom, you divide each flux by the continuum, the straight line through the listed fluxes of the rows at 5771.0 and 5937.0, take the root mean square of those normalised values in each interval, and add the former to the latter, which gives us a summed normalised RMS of 2.08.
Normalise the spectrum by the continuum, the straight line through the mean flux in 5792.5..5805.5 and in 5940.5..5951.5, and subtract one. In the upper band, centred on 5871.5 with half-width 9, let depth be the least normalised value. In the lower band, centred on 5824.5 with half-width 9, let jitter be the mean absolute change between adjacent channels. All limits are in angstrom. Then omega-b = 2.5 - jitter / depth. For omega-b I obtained 2.65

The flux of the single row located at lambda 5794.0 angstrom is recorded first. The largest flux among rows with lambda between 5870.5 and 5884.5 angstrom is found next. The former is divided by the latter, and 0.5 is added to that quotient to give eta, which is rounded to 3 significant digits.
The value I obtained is 1.46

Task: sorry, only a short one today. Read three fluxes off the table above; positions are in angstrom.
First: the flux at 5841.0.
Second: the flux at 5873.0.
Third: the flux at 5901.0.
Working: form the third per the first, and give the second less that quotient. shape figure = 9.55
